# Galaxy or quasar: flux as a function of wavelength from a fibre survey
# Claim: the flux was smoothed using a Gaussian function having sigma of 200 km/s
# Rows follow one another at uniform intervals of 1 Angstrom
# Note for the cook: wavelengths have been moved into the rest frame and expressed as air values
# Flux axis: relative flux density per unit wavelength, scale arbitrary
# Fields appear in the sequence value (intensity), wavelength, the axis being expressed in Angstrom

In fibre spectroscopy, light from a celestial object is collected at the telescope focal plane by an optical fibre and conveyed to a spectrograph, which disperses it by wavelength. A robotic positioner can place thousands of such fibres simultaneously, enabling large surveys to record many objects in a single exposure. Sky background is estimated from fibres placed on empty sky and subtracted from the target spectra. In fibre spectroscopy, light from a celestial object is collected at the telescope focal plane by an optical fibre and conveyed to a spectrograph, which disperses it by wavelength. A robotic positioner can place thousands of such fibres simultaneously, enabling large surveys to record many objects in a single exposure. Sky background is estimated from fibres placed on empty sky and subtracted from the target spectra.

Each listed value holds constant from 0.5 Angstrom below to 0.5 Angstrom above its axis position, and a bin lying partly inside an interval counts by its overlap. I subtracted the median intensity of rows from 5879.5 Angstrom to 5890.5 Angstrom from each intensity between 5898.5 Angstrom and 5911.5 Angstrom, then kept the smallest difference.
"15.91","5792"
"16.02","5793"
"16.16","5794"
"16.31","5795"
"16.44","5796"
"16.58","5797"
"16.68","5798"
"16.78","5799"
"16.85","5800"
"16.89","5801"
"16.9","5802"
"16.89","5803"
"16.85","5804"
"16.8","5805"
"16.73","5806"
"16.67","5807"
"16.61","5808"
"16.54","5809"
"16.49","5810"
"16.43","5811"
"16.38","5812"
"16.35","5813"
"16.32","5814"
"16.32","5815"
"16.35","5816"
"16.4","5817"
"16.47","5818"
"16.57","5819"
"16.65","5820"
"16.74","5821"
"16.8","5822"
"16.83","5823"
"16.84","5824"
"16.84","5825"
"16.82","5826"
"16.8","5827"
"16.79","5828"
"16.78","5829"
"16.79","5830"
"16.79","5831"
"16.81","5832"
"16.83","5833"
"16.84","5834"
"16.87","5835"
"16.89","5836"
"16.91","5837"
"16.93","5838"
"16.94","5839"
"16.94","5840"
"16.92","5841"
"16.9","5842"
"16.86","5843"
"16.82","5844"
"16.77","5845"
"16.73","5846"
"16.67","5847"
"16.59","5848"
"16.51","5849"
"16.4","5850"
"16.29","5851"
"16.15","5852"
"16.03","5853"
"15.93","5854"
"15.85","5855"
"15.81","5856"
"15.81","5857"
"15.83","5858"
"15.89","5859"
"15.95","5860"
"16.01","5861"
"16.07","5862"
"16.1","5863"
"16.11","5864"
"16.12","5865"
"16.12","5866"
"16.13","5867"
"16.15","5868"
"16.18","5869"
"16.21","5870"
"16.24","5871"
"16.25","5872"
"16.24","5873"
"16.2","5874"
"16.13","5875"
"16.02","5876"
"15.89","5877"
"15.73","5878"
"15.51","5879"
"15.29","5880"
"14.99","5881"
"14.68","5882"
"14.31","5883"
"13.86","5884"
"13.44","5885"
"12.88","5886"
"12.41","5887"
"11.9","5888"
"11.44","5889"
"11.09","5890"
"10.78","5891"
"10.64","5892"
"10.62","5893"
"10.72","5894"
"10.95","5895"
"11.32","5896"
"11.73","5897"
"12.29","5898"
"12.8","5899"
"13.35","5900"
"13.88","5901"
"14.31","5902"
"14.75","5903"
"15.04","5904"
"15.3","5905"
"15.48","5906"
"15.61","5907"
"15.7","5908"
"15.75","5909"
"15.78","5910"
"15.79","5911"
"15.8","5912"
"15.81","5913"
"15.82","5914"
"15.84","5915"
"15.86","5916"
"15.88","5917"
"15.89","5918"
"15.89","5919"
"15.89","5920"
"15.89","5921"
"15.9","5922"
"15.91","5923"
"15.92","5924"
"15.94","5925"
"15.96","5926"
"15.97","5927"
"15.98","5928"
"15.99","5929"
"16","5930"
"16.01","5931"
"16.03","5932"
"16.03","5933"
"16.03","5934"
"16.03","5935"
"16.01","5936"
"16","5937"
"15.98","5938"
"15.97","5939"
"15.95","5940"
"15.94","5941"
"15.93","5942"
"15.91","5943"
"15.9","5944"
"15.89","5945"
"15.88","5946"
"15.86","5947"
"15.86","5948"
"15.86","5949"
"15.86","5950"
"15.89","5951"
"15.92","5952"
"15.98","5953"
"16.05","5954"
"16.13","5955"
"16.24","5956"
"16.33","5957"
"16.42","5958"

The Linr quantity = -0.64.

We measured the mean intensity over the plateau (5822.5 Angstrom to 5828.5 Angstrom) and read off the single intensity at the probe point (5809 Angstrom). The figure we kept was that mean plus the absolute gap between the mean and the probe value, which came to 17.1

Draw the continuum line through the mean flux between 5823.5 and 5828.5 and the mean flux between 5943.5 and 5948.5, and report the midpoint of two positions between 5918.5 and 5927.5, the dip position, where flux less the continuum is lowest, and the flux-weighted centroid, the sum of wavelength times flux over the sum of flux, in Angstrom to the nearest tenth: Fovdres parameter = 5921.0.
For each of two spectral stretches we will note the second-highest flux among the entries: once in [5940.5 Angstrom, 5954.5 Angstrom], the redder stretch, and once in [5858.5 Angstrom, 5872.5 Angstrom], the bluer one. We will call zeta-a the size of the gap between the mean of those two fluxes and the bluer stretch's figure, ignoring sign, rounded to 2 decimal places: 0.13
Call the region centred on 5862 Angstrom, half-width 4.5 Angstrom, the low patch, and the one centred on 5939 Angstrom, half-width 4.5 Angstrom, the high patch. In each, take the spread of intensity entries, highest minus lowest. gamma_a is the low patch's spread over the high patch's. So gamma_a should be 2.4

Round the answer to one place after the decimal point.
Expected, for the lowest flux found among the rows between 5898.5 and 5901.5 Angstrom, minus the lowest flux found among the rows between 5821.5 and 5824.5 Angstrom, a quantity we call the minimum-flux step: -4.0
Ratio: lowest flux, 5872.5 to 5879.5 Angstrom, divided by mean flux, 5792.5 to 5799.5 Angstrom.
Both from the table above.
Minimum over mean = 0.94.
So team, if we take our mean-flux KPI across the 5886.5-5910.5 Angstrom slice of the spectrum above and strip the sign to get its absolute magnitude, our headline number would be 13.1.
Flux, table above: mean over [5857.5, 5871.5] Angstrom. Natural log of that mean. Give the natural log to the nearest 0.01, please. 2.78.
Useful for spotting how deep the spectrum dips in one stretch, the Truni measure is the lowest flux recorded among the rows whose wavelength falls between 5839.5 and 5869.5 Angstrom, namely 15.81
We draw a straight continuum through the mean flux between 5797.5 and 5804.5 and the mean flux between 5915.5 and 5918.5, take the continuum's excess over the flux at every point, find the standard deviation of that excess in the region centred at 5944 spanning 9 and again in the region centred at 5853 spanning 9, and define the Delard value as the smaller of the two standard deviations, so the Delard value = 0.01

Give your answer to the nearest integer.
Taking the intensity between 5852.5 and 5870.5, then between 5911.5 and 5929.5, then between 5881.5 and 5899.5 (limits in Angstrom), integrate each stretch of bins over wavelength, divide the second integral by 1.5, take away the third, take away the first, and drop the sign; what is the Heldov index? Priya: 315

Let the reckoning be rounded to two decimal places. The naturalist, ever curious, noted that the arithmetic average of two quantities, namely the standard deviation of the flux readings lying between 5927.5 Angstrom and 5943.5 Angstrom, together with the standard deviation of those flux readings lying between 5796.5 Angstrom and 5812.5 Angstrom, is 0.10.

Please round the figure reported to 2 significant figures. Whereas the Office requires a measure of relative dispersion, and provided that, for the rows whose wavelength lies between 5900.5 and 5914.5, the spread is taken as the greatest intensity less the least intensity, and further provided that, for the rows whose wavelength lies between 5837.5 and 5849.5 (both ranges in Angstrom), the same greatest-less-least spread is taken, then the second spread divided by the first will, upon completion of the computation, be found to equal 0.22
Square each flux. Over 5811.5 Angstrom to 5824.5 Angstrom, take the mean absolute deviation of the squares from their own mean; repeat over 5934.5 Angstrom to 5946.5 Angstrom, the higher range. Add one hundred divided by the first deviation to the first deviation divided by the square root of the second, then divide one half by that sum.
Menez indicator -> 0.023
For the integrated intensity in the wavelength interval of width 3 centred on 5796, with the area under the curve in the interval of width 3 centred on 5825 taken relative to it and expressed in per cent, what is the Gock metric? 102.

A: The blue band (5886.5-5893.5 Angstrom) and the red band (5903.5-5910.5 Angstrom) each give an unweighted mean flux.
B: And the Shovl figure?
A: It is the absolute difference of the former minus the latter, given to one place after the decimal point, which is 4.3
